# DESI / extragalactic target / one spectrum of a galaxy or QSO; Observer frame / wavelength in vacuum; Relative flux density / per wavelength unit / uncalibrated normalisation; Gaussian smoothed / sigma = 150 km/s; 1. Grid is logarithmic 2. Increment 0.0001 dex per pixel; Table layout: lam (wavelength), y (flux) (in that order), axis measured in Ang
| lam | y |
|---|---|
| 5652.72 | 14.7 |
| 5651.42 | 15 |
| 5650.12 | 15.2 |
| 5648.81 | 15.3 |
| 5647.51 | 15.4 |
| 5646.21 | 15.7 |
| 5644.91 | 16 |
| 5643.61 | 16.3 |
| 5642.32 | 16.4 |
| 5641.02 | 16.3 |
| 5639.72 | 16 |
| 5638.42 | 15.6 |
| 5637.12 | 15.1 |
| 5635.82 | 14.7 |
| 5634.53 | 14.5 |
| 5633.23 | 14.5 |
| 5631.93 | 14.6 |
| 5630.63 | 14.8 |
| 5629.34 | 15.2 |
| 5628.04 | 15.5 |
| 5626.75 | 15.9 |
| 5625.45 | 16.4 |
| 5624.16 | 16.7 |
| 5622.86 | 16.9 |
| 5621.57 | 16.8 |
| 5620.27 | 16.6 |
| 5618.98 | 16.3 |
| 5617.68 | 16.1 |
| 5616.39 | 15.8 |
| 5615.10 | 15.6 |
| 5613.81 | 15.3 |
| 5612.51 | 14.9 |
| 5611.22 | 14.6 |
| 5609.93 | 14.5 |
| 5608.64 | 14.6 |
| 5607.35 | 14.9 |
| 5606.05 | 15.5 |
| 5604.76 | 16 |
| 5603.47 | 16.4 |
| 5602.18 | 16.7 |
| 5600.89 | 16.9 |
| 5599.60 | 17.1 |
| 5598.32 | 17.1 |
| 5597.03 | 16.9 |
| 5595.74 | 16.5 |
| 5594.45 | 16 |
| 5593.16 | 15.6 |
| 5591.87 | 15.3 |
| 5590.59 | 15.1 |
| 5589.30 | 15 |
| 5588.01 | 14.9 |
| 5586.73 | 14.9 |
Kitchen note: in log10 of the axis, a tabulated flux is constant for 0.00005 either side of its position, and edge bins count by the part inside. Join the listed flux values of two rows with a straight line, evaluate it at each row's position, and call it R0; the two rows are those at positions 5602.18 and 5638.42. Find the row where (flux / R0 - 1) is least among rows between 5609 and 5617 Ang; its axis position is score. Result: 5609.93 Ang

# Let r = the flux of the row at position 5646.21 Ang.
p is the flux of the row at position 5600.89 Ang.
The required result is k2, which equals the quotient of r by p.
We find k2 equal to 0.93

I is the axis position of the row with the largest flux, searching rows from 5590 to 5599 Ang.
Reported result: 5598.32 Ang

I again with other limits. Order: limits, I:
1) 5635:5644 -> 5642.32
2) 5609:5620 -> 5618.98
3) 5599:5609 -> 5599.60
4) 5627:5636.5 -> 5628.04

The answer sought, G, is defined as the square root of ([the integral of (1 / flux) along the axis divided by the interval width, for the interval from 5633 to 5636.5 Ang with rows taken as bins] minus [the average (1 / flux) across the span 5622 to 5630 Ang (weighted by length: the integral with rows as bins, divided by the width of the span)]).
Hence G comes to 0.080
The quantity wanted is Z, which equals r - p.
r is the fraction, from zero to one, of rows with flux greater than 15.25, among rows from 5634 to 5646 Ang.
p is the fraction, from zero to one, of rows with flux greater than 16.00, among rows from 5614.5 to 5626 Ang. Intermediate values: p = 0.78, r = 0.7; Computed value -0.11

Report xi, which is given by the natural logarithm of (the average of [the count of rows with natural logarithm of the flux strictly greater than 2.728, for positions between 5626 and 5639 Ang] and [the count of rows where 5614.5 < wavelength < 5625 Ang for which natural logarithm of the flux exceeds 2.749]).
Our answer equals 1.6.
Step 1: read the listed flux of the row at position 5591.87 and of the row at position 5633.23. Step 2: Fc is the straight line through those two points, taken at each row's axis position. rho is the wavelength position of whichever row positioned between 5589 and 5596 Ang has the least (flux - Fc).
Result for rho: 5589.30 Ang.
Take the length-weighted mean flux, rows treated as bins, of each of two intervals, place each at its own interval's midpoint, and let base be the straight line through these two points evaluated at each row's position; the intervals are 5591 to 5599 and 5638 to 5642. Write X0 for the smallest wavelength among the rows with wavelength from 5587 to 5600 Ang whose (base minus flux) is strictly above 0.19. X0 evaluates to 5588.01 Ang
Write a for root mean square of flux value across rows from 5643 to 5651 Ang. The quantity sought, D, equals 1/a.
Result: 0.0639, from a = 15.7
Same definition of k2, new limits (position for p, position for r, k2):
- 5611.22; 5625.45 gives 1.12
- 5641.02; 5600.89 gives 1.04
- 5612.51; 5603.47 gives 1.10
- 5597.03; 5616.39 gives 0.93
